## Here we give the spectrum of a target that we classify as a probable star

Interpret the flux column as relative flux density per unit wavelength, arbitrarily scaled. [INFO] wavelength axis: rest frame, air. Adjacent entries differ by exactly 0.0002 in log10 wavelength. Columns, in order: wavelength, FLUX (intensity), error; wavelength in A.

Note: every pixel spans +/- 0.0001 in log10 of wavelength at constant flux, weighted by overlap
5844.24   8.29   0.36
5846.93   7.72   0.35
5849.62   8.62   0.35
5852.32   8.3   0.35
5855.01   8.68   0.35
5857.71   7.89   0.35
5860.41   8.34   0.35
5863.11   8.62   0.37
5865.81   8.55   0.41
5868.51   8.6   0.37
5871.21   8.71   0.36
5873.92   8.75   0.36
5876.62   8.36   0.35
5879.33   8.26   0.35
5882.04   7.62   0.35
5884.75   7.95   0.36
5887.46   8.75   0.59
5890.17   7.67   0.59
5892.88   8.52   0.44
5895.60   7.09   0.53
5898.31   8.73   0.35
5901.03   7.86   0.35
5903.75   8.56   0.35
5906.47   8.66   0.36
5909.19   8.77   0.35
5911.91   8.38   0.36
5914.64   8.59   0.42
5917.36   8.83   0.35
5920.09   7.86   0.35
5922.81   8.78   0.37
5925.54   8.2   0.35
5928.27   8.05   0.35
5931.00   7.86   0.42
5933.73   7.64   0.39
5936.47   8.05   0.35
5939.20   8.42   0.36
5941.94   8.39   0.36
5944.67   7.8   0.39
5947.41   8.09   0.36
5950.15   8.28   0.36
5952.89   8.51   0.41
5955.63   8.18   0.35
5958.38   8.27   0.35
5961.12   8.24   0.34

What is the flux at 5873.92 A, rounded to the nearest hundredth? 8.75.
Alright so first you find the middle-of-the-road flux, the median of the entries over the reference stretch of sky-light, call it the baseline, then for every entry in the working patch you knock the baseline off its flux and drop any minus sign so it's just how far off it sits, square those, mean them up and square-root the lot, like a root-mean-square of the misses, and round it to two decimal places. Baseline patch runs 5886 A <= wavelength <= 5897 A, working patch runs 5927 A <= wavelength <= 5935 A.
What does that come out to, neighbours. 0.30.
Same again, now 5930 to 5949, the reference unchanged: 0.28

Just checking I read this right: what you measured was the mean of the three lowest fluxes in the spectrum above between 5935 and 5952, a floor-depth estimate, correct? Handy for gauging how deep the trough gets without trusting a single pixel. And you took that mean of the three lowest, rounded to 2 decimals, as 7.98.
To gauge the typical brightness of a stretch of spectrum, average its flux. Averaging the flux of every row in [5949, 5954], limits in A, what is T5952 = 8.4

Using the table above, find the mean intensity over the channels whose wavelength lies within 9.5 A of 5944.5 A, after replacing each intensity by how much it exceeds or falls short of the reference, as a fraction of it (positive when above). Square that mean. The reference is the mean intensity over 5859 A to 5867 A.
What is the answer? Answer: 0.0011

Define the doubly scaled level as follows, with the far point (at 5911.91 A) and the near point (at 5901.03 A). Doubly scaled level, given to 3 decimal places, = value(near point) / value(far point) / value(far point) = 0.112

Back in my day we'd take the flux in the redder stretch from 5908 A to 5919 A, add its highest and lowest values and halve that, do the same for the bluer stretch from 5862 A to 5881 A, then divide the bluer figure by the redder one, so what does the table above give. 0.99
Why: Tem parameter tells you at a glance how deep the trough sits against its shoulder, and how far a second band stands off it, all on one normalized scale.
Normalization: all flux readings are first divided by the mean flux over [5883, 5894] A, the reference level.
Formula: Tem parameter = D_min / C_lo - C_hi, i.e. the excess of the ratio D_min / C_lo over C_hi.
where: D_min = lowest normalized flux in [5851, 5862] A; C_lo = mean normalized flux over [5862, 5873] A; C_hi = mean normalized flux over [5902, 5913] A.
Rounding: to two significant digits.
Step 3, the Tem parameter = -0.13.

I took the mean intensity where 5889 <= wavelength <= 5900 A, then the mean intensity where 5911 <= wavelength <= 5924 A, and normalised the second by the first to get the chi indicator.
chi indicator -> 1.06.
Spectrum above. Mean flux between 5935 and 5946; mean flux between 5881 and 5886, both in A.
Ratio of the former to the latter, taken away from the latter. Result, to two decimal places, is 6.74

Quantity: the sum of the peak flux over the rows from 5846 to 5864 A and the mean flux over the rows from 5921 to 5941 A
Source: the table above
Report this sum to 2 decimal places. 16.82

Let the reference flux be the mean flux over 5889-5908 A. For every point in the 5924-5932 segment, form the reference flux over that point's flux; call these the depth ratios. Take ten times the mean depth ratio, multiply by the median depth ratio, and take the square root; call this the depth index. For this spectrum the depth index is 3.21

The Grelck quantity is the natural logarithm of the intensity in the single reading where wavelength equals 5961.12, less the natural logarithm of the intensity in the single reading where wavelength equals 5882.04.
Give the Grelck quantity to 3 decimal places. 0.078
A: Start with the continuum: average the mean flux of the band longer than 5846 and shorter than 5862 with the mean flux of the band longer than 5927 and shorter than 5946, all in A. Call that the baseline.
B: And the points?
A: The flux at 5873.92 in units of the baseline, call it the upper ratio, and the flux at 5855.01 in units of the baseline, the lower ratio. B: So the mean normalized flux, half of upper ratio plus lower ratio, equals 1.07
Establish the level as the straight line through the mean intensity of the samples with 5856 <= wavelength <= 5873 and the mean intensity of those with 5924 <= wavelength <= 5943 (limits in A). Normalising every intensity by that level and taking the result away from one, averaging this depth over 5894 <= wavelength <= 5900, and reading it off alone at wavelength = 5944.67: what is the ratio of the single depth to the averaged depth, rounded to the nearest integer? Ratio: 1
